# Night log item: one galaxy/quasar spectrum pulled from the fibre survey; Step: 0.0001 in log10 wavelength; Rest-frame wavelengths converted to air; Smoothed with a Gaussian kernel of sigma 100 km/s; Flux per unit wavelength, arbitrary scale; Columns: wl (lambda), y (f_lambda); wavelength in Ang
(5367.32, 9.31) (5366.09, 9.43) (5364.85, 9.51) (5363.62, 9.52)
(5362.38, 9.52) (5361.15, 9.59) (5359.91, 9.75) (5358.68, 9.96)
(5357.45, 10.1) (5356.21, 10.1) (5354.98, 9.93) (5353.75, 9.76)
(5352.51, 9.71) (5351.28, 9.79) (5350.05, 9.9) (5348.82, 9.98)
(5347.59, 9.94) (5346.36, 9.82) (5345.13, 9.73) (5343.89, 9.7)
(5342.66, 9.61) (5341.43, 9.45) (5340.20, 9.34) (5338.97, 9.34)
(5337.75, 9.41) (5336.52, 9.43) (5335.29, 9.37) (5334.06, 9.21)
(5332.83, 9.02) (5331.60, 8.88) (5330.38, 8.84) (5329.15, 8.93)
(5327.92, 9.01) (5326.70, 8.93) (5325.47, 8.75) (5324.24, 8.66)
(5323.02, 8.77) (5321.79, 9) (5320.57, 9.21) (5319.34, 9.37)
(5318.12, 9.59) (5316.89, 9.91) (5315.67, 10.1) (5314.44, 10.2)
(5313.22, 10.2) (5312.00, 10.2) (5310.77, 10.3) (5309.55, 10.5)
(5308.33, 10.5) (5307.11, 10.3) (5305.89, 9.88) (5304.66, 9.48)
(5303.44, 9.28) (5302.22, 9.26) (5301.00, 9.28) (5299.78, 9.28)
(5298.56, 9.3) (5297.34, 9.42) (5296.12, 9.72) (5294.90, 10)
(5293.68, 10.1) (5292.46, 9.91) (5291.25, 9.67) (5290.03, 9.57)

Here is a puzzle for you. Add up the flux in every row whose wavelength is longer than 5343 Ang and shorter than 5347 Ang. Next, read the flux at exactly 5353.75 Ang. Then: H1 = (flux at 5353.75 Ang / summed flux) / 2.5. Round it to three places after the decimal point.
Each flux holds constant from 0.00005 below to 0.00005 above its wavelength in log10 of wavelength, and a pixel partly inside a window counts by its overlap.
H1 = 0.133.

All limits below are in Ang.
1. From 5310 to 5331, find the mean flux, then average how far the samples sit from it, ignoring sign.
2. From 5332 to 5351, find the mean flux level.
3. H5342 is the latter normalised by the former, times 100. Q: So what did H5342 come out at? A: 1753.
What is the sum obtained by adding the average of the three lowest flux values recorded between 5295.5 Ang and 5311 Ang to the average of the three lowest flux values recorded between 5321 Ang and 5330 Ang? 18.0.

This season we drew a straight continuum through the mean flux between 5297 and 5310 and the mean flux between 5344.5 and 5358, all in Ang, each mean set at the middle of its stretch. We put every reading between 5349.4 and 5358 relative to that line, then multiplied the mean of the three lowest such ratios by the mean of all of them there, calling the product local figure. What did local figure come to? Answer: 0.99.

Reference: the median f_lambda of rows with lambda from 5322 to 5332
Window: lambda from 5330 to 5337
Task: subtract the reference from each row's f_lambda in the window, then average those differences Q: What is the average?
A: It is 0.27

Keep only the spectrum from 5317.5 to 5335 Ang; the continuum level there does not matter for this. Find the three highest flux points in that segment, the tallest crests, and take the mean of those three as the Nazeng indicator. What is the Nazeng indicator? 9.4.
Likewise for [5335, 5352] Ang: 9.9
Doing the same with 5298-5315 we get 10.4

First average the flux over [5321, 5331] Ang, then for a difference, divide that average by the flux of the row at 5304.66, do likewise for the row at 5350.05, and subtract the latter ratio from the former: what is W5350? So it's 0.04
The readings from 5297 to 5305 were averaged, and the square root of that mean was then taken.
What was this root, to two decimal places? 3.05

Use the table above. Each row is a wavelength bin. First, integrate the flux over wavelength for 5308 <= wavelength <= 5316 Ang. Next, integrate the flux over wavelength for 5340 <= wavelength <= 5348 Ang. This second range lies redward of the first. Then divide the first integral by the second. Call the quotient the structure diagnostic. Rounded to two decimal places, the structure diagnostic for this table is 1.06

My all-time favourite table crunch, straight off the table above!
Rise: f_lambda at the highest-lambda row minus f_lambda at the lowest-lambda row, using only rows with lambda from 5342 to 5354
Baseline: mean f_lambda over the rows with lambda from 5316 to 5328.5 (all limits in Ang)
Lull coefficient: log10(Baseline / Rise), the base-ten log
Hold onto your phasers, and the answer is 1.8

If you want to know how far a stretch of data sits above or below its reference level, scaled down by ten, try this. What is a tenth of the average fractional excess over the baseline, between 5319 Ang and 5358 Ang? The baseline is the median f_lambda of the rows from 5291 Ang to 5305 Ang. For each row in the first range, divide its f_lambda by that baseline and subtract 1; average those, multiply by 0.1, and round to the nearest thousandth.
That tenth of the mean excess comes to 0.000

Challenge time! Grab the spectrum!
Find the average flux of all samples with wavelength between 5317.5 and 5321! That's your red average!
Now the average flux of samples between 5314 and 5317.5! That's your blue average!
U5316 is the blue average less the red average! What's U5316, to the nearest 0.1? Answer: 0.7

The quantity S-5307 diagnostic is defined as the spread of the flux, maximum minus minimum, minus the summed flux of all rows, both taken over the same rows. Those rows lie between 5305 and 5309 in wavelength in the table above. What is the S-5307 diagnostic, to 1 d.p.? -30.1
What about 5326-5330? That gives -26.8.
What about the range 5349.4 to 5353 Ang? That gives -29.2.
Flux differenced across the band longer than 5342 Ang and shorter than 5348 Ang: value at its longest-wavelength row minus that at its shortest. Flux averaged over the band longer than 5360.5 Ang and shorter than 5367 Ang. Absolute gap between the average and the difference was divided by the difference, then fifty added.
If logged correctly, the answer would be 78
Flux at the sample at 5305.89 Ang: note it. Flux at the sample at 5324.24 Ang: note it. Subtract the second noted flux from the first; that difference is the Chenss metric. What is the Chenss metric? 1.2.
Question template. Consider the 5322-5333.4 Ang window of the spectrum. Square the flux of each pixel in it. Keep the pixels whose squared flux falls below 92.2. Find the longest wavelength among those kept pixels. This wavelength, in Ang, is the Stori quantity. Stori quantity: 5332.83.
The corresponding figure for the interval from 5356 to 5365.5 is 5364.85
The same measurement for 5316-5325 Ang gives 5324.24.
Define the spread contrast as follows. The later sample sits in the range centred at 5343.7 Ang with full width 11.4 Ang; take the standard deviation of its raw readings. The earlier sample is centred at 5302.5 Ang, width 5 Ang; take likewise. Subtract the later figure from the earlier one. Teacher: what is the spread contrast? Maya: -0.14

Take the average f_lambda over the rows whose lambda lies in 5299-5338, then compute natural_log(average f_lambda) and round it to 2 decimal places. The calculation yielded 2.25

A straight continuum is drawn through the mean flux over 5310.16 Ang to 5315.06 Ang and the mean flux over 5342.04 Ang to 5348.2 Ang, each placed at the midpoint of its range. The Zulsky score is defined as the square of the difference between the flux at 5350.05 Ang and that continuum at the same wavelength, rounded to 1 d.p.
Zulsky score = 0.0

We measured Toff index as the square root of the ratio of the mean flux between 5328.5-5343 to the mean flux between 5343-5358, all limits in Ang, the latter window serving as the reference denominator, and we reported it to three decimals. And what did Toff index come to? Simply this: 0.967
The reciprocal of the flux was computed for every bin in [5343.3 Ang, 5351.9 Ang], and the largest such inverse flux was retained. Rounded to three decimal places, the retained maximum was 0.103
